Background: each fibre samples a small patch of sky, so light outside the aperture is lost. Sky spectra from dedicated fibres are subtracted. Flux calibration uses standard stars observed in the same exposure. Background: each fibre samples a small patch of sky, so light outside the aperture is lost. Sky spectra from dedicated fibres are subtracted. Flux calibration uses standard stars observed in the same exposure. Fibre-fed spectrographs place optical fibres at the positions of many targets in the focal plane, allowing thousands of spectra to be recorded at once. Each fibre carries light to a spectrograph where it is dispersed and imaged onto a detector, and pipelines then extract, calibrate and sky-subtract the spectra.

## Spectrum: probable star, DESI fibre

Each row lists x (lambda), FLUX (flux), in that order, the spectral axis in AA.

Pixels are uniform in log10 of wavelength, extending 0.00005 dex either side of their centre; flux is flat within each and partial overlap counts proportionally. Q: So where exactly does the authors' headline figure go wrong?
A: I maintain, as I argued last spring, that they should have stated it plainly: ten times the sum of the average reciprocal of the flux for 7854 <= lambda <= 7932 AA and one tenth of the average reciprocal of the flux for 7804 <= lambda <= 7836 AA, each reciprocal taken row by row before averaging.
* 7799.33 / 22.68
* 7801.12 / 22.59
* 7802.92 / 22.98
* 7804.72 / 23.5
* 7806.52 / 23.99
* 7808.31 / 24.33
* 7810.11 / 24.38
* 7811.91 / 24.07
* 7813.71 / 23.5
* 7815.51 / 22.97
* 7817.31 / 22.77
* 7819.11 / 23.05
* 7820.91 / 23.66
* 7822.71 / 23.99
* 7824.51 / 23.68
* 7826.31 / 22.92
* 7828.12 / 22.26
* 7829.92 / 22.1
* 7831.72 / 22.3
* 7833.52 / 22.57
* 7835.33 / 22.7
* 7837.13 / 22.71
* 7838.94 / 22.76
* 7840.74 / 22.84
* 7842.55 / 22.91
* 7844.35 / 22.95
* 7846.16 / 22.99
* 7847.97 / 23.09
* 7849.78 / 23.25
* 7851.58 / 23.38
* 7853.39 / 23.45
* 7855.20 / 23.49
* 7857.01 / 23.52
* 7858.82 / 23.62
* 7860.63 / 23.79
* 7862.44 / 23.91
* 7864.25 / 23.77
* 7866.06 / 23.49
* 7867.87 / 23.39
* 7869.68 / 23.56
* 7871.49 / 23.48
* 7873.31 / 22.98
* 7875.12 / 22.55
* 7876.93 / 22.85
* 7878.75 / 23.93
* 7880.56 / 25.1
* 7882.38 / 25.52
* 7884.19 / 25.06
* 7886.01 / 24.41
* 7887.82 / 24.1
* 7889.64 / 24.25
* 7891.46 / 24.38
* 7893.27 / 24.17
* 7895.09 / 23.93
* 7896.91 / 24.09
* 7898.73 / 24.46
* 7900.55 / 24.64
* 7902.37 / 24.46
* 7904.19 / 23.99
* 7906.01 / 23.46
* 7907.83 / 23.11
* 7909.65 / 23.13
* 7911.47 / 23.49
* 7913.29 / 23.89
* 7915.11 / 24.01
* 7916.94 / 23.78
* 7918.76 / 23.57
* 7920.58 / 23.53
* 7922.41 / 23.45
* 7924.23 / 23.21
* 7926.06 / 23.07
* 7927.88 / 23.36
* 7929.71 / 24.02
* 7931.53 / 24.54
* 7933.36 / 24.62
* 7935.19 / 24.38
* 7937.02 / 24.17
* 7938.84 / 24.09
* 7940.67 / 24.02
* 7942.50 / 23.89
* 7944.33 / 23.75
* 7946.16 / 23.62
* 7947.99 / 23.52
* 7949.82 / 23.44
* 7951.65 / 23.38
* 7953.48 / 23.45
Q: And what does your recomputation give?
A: 0.463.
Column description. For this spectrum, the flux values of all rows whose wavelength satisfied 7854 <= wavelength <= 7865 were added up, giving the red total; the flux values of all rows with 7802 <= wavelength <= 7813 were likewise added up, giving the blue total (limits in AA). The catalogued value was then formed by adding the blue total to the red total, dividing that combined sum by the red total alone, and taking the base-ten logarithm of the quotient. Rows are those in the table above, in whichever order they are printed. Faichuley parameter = 0.303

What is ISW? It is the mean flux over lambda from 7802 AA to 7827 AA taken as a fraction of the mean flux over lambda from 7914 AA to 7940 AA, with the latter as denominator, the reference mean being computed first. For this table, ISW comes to 0.99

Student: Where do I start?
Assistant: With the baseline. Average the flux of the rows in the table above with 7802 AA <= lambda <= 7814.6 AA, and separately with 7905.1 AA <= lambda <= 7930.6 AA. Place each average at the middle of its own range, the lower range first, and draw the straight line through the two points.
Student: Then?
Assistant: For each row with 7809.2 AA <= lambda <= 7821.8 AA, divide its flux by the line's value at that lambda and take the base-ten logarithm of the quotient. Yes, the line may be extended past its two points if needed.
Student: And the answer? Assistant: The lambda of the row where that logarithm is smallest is 7817.31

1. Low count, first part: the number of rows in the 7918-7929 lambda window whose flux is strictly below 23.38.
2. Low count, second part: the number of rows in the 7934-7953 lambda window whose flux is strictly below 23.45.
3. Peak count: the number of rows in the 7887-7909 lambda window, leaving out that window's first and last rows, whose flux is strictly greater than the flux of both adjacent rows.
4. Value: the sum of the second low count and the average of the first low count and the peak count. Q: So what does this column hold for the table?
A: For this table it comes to 4.5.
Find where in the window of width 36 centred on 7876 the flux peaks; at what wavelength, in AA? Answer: 7882.38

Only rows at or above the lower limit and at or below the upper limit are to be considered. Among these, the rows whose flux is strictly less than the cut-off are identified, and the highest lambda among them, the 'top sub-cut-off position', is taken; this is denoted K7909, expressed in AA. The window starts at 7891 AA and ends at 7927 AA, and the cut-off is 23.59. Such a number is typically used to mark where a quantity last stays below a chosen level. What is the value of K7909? 7926.06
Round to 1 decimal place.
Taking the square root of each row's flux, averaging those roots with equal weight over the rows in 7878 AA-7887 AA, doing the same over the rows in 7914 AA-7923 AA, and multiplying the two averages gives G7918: 24.2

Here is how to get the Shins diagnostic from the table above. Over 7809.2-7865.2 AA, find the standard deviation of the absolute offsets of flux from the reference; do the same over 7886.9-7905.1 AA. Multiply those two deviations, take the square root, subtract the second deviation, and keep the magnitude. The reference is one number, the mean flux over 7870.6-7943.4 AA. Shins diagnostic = 0.11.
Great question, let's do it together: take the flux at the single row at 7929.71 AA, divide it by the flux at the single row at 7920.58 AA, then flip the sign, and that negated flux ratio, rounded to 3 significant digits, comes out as -1.02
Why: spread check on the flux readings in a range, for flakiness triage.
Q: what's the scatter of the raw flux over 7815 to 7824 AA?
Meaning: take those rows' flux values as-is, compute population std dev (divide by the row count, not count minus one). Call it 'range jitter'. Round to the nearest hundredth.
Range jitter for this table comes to 0.46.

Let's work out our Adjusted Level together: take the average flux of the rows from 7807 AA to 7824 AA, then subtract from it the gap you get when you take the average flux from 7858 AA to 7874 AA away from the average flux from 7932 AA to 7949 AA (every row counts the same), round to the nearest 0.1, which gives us 23.2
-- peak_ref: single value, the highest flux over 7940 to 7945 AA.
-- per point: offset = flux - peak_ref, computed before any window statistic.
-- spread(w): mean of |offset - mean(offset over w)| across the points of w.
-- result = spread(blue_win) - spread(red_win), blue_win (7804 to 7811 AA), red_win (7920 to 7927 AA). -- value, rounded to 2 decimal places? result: 0.13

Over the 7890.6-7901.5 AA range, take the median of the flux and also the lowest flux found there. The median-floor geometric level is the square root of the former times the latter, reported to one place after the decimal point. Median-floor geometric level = 24.1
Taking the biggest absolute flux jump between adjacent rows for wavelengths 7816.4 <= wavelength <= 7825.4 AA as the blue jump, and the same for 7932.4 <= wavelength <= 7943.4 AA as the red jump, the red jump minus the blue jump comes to -0.4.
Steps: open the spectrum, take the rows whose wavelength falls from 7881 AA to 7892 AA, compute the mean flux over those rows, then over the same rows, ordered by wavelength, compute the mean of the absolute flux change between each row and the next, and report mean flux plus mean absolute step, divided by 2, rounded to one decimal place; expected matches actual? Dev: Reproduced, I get 12.5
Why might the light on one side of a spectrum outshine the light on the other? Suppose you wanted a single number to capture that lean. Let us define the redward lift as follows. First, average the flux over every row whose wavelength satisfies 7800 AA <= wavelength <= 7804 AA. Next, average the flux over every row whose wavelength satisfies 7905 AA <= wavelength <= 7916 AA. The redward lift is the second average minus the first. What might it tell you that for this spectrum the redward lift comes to 0.73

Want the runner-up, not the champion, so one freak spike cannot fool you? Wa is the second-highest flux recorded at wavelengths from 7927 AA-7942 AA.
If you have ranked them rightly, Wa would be 24.54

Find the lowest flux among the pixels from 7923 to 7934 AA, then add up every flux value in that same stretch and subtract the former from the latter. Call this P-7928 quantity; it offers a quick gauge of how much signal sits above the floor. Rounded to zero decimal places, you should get 120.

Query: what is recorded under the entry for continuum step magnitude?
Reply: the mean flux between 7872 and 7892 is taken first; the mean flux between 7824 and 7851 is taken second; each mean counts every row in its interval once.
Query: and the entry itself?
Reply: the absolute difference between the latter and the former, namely 1.3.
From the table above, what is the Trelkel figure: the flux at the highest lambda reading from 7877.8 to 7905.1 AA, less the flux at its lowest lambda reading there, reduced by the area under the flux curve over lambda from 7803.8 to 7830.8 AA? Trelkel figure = -632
